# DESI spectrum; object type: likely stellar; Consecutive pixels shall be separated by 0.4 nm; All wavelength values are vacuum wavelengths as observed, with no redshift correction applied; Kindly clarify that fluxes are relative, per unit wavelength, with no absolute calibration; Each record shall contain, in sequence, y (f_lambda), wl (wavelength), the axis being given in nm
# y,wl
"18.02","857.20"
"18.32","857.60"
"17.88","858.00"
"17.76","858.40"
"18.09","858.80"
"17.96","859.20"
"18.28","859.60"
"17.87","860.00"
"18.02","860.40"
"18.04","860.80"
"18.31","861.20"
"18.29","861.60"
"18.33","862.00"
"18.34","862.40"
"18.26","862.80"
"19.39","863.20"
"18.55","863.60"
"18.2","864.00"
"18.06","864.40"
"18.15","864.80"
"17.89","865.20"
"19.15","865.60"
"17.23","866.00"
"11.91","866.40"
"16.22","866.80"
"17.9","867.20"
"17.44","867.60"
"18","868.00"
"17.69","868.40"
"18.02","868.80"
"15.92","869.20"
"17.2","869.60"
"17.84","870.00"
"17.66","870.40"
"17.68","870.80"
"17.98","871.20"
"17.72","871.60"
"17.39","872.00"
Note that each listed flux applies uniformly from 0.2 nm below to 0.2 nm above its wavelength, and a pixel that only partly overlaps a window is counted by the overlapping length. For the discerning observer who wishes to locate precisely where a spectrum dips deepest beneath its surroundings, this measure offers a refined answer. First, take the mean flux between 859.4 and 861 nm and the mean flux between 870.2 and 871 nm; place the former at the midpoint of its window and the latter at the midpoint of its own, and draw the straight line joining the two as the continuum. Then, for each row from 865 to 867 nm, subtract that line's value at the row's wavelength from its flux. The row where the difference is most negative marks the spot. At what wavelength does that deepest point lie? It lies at 866.40 nm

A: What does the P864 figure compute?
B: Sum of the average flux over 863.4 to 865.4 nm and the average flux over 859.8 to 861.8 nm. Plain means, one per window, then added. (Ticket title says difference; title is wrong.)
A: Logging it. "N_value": 36.3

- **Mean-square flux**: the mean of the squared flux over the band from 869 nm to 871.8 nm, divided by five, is 60.8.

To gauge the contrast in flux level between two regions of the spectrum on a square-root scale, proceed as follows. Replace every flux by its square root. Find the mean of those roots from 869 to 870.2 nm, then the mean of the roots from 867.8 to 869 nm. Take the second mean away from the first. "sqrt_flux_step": -0.11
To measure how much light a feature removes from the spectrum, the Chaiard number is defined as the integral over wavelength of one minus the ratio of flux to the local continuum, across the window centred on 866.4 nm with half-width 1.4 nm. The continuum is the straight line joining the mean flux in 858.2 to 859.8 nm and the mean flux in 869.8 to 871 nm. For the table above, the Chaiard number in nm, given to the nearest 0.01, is 0.16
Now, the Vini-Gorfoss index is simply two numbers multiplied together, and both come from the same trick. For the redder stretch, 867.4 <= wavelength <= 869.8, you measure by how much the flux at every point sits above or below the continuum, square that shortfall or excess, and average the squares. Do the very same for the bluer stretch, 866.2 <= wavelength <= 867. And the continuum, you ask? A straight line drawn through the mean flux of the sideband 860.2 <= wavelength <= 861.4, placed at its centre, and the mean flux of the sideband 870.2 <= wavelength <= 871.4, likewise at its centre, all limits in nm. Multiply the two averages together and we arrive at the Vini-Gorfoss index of 14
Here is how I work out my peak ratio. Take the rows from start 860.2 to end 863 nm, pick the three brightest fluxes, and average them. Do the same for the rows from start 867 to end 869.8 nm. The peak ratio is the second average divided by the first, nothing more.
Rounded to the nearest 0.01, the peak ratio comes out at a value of 0.98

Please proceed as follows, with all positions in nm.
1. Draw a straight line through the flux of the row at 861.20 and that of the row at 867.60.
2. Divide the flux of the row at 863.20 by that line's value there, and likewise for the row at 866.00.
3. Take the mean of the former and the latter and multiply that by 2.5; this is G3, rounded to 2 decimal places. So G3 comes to 2.56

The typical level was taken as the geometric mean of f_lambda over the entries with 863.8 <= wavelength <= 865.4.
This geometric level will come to 18.1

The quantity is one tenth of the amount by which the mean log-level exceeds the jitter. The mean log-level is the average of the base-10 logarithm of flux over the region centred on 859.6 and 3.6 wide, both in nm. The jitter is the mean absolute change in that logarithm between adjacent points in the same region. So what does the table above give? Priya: 0.125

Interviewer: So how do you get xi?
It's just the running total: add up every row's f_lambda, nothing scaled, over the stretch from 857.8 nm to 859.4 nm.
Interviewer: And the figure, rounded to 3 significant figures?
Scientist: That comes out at 71.7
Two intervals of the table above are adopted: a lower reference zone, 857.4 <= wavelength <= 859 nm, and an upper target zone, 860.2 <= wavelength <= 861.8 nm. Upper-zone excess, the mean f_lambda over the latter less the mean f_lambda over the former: 0.15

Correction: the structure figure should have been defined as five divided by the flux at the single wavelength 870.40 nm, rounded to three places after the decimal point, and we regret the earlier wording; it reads 0.283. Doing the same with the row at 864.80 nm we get 0.275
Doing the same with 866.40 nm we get 0.420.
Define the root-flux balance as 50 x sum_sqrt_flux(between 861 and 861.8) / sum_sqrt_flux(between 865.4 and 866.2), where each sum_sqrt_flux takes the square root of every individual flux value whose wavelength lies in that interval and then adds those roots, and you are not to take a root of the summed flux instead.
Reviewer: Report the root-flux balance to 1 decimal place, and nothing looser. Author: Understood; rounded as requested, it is 50.2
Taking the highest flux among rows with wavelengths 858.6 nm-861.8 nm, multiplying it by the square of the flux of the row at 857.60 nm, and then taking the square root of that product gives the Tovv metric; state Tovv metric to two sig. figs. 78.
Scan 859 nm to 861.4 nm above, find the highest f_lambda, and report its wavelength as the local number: 861.20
